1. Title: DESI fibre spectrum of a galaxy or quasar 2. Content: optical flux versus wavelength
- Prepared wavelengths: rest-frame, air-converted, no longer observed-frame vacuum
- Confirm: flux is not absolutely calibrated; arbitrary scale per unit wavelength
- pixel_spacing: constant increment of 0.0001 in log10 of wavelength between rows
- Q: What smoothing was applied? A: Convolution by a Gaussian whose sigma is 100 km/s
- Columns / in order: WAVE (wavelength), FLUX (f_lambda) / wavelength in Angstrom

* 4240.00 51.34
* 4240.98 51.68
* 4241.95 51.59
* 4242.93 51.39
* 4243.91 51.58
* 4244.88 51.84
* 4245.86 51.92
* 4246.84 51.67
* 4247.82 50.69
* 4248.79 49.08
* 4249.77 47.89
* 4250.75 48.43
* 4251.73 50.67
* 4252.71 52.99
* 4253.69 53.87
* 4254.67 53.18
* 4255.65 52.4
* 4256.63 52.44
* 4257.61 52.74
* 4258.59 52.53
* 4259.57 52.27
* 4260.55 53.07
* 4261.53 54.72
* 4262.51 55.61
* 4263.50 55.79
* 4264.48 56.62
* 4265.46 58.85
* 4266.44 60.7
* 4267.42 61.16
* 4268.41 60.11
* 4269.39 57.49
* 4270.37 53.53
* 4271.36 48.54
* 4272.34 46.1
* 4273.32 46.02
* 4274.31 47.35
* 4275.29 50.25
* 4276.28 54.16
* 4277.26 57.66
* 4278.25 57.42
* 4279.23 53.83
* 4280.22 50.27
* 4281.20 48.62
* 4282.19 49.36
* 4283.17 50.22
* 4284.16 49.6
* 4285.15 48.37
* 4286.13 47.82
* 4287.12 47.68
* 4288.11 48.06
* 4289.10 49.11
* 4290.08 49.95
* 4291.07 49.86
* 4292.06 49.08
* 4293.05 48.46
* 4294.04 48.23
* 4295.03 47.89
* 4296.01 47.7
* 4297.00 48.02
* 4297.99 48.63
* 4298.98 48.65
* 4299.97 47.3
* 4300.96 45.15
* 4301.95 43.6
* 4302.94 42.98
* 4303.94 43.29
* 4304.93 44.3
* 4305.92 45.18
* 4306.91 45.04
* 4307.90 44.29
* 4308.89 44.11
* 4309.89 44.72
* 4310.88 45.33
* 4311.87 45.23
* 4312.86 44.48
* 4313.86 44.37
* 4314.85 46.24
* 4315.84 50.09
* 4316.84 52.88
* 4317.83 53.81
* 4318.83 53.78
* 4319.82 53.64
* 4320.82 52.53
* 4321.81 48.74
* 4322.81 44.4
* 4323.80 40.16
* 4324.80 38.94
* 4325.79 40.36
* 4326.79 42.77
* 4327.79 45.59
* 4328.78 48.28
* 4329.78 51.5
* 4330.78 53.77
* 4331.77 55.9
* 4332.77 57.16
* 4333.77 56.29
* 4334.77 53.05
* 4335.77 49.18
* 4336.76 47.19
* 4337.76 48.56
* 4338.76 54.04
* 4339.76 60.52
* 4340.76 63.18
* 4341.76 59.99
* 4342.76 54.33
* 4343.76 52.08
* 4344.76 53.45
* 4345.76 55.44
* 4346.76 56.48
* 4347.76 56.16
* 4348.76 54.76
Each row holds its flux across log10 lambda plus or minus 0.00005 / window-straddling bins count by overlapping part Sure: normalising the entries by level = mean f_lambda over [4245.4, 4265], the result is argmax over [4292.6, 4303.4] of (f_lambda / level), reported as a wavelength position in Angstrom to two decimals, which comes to 4298.98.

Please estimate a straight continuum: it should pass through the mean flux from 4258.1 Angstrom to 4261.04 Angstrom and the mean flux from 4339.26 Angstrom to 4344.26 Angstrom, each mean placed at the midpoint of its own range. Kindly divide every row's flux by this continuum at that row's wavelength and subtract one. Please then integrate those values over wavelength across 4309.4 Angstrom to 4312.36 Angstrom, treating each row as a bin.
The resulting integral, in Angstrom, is -0.6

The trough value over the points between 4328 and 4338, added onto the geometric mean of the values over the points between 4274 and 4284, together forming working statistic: 99.0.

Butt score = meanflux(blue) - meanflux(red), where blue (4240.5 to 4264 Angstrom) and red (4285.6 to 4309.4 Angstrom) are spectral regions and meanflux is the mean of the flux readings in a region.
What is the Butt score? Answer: 5.2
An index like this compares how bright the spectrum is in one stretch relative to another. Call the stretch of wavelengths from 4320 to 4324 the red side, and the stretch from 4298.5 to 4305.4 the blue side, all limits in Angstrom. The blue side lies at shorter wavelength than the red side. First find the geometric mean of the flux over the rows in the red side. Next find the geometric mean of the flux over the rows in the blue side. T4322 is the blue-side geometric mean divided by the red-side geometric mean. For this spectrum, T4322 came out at 0.973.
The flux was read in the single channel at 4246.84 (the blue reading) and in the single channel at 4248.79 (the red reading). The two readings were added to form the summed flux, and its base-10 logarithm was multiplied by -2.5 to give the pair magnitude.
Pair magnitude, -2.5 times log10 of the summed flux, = -5.01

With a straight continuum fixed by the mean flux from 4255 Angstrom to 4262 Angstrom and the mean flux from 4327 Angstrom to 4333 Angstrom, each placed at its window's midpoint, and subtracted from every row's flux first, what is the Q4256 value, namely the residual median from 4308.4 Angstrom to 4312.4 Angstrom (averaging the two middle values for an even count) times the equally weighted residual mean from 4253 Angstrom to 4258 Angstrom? 0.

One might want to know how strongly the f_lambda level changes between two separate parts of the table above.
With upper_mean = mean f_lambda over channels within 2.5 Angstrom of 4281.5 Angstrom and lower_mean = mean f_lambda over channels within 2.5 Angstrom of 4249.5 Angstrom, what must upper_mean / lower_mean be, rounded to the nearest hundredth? 1.02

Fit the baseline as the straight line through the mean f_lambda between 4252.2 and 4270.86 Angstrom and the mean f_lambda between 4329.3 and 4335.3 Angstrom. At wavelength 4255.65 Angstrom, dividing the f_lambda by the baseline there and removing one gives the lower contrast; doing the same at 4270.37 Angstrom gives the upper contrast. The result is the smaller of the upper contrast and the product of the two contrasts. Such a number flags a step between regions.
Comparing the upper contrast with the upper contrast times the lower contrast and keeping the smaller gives -0.03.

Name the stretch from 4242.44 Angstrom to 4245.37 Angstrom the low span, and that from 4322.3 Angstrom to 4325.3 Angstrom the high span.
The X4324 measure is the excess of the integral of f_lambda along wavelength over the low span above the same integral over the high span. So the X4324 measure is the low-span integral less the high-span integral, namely 28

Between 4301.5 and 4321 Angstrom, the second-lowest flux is 43.29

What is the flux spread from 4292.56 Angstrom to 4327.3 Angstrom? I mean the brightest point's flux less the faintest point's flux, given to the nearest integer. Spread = 15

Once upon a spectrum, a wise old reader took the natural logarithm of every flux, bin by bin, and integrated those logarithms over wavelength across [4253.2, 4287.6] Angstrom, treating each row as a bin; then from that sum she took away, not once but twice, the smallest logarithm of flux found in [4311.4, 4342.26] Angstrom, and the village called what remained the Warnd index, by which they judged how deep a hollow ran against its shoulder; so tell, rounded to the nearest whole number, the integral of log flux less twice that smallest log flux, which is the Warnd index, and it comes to 129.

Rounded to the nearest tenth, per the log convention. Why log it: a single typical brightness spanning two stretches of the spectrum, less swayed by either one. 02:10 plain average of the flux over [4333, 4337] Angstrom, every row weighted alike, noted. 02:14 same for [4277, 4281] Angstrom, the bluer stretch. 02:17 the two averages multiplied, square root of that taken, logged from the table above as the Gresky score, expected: 53.1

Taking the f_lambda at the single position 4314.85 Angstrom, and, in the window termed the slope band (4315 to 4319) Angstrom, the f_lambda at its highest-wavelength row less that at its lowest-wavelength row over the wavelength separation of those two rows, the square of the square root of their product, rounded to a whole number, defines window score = 57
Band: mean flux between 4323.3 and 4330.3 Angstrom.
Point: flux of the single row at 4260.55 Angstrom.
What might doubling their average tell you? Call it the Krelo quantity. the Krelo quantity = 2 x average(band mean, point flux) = 97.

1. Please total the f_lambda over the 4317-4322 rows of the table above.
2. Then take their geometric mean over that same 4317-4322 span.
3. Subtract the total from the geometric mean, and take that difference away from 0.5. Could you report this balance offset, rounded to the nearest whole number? 211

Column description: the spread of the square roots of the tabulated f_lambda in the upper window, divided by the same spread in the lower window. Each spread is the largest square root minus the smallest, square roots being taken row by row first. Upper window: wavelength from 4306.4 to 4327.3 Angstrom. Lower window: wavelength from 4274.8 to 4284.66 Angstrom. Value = 1.8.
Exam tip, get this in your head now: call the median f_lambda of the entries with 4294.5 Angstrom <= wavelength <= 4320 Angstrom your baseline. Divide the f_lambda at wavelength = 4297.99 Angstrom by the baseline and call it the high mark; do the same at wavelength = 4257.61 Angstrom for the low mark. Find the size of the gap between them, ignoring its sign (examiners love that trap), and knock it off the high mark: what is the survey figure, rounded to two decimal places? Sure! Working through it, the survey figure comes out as 0.98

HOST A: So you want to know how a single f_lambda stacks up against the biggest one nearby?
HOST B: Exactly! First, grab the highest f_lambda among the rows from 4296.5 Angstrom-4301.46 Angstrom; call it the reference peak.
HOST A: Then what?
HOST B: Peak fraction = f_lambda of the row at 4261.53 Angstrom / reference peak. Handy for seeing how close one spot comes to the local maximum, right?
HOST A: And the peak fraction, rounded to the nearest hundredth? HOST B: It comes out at 1.12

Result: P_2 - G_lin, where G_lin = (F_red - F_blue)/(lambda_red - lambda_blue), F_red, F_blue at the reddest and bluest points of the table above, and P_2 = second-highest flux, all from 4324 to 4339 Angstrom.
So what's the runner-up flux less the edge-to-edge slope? 55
